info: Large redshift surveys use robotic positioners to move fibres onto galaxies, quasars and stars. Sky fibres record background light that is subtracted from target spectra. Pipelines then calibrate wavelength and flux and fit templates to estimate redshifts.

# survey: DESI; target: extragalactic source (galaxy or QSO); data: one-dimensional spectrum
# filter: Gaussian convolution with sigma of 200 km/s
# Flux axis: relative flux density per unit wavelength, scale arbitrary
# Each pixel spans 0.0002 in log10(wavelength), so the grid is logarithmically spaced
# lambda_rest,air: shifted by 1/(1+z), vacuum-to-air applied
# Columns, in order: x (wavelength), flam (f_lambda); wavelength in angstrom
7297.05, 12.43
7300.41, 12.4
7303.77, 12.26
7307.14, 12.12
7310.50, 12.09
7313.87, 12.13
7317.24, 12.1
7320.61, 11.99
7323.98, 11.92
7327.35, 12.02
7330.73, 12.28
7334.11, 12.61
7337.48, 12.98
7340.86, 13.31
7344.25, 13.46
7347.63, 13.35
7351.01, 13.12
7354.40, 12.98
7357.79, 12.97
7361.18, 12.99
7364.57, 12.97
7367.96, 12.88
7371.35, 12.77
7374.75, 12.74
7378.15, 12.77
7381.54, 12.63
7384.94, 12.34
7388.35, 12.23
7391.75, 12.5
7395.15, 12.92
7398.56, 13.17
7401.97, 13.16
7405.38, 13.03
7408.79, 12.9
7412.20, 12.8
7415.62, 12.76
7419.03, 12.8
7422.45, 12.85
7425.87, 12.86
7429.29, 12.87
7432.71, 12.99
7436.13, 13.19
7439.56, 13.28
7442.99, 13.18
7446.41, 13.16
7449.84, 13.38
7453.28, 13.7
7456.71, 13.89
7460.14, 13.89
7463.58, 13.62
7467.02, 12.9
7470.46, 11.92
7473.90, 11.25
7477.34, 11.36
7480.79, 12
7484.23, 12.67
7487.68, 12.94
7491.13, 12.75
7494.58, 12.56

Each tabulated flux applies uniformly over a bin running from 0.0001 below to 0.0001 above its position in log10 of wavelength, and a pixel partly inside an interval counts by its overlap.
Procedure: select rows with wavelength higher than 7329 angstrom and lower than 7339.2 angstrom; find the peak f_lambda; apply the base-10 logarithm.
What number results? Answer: 1.11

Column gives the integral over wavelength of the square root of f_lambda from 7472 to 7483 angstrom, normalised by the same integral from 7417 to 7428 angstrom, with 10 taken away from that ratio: -9.05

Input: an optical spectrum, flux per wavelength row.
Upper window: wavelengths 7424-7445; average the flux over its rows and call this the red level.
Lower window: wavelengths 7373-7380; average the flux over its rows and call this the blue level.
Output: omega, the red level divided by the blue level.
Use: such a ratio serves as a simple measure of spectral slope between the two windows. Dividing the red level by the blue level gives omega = 1.02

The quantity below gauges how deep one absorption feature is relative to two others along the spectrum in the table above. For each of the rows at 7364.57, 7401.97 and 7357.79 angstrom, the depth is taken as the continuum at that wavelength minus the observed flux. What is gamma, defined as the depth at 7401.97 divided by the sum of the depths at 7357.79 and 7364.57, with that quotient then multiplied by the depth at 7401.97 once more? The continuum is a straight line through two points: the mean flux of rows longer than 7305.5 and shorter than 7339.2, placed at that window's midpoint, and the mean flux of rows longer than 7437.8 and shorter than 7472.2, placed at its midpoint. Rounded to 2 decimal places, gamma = -0.10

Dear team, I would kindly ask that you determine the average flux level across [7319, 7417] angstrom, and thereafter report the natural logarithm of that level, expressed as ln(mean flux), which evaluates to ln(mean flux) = 2.548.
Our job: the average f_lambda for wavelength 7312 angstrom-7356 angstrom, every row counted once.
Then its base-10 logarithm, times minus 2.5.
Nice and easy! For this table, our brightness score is -2.754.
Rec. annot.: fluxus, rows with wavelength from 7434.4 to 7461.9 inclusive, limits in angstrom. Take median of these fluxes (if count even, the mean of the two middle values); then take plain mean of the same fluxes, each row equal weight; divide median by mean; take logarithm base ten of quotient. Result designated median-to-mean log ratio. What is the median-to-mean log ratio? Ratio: -0.0042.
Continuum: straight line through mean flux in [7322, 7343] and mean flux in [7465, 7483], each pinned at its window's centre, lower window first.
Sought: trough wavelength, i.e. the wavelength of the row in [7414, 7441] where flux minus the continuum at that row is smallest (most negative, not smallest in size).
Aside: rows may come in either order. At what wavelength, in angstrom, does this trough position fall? 7415.62 angstrom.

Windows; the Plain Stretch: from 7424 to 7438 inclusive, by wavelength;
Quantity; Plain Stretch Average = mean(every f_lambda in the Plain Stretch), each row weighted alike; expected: 12.98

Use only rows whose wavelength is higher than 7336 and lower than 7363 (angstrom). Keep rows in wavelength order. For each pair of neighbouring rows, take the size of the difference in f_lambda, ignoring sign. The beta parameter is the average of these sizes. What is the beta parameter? 0.14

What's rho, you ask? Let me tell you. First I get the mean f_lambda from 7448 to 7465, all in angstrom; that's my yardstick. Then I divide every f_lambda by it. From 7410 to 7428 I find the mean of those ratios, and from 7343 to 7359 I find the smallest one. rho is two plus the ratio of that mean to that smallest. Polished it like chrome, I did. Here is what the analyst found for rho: 2.99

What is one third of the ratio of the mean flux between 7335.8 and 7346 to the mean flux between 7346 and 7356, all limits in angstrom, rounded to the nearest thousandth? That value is 0.336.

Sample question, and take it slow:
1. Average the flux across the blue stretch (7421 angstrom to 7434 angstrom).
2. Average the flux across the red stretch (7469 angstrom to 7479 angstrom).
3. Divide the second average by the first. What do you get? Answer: 0.89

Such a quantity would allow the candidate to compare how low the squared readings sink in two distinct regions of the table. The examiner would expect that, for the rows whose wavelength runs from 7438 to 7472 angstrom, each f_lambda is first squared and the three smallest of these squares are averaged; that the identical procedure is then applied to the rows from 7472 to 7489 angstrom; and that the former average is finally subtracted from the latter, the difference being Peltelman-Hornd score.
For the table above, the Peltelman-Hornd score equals -27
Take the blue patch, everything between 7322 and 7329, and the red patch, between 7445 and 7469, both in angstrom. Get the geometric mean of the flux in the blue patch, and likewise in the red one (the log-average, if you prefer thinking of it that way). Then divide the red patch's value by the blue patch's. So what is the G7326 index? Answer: 1.13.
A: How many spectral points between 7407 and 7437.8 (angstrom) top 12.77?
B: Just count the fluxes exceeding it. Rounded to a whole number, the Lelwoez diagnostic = 8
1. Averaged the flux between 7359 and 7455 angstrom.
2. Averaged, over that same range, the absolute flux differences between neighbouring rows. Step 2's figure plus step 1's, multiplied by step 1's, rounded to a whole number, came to 169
